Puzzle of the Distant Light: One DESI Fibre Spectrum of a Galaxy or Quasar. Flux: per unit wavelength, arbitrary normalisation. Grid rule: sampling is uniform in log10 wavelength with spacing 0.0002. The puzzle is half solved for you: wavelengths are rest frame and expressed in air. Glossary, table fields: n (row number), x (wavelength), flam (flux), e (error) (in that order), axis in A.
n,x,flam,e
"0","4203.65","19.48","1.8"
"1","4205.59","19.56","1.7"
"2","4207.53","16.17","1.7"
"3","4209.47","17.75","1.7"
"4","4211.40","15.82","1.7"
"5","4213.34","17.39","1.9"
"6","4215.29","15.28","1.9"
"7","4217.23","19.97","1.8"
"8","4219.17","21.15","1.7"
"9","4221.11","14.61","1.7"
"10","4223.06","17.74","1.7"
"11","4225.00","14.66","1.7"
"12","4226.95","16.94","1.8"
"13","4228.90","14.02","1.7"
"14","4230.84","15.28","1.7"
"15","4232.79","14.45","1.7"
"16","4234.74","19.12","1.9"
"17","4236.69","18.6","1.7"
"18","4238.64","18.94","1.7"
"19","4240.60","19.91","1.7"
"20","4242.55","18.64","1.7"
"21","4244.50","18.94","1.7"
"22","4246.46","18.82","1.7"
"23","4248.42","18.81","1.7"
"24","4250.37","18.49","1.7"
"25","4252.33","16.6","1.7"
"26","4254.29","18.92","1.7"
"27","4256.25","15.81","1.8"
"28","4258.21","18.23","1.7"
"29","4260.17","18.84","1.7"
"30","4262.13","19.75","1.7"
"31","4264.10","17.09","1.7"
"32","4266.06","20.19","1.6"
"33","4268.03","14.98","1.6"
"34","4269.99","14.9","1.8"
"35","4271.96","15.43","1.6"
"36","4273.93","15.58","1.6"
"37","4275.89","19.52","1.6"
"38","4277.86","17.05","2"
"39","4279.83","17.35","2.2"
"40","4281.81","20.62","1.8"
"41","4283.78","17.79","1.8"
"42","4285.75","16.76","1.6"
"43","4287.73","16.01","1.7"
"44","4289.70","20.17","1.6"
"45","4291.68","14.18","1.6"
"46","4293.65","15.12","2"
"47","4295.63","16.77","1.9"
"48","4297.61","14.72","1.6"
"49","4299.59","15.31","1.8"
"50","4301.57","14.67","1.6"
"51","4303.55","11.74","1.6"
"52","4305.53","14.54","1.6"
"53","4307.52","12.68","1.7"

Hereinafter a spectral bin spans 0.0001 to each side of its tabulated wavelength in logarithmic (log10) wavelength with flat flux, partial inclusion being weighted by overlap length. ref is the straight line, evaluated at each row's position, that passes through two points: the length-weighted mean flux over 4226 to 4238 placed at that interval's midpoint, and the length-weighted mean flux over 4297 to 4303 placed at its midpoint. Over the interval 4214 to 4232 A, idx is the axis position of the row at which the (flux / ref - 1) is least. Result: 4228.90 A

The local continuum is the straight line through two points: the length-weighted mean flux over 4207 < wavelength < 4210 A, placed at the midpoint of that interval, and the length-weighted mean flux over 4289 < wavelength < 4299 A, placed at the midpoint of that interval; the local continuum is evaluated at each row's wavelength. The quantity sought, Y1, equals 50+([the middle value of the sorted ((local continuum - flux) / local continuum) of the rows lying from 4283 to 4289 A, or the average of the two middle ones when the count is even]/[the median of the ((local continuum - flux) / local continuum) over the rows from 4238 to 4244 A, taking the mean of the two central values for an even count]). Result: 50.3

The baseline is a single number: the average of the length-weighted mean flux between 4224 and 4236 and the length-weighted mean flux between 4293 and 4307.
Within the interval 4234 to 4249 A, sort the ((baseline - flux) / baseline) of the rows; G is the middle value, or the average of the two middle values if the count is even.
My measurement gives -0.24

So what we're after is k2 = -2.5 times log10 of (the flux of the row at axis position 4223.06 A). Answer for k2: -3.12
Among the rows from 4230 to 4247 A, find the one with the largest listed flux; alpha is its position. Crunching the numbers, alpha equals 4240.60 A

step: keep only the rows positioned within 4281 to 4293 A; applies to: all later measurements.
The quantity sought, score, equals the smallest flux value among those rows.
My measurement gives 14.18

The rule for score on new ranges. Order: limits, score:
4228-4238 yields 14.02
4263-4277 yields 14.9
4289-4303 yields 14.18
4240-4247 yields 18.64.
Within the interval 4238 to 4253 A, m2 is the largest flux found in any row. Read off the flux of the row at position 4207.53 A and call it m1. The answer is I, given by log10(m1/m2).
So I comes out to -0.09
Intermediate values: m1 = 16.17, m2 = 19.91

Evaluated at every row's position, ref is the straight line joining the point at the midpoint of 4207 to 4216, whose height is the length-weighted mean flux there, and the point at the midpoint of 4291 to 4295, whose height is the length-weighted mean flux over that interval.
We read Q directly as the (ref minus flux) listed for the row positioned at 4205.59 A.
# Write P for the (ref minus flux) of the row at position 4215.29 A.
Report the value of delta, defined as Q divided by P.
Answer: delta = -2.5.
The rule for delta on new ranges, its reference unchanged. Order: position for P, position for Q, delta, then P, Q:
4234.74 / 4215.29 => -0.4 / -3.1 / 1.2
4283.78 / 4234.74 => 1.1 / -2.7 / -3.1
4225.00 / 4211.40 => 0.4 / 1.6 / 0.7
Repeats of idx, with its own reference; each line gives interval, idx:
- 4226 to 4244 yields 4228.90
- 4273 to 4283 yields 4273.93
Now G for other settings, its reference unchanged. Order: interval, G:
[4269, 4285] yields -0.13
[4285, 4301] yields -0.03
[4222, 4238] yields -0.06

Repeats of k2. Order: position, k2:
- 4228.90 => -2.87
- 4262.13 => -3.24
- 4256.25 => -3.00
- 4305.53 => -2.91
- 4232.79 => -2.90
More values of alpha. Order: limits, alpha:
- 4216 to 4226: 4219.17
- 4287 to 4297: 4289.70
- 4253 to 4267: 4266.06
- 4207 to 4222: 4219.17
